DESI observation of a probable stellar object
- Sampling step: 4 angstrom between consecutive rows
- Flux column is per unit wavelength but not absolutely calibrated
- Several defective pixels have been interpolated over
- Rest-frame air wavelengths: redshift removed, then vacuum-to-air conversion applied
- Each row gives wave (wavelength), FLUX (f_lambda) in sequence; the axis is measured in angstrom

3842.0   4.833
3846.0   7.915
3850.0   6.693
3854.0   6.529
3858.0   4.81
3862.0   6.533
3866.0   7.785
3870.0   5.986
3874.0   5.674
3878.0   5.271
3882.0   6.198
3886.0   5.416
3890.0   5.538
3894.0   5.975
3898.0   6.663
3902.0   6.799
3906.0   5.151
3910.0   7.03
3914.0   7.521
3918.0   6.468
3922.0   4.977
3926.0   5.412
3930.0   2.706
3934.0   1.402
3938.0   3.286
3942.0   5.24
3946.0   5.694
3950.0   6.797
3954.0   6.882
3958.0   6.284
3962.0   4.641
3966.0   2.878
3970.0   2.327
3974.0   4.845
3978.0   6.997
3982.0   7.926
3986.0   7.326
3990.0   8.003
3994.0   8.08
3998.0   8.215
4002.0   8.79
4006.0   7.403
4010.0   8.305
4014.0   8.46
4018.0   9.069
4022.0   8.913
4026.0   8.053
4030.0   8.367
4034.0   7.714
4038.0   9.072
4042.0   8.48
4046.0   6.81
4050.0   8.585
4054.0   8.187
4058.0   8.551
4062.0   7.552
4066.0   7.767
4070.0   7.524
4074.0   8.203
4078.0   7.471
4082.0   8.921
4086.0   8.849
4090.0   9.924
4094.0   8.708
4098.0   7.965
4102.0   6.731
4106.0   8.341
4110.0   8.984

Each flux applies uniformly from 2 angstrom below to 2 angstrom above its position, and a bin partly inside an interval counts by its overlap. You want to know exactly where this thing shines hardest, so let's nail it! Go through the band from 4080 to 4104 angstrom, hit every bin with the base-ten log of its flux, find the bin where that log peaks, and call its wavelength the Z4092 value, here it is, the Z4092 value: 4090.0 angstrom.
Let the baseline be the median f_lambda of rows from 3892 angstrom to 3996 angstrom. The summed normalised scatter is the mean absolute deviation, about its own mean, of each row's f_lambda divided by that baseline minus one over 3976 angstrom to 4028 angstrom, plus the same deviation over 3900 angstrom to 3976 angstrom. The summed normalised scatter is 0.31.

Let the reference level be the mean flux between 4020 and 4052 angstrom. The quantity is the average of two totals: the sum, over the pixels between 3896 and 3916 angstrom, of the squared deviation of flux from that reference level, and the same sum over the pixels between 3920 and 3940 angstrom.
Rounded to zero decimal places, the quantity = 69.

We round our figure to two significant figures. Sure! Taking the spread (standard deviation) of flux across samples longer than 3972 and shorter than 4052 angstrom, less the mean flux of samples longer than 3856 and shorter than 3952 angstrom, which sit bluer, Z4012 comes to -4.6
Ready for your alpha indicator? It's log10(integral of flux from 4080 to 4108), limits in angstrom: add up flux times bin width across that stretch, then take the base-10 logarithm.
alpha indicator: 2.38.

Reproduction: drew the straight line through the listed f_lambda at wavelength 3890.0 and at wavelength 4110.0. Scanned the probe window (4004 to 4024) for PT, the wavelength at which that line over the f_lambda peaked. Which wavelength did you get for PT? 4006.0 angstrom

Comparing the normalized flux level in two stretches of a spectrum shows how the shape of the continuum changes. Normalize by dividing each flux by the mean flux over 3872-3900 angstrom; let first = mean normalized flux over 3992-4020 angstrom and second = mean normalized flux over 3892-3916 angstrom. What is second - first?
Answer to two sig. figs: -0.31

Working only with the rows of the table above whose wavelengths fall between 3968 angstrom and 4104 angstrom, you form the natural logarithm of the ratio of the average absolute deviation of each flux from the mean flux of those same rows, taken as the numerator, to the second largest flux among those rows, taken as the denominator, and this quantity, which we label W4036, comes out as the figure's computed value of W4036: -2.4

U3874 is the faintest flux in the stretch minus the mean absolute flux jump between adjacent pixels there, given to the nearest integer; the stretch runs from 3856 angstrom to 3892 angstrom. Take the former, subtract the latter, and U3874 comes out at 4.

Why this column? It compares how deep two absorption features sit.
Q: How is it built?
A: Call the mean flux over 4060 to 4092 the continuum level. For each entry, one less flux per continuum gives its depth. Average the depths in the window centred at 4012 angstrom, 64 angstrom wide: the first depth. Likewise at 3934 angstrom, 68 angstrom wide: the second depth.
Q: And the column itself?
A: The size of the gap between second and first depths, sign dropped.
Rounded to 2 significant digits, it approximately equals 0.36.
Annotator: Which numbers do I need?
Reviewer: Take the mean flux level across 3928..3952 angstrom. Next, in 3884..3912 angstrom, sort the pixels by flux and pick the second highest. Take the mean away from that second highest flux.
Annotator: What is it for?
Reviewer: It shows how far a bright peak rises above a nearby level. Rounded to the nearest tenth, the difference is 2.6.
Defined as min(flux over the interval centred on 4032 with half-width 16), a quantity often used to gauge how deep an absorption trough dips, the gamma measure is 6.81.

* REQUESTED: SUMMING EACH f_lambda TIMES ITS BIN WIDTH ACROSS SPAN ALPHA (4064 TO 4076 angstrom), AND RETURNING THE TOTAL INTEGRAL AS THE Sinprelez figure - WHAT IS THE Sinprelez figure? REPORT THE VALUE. 94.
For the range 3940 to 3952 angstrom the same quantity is 71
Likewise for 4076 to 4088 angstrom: 101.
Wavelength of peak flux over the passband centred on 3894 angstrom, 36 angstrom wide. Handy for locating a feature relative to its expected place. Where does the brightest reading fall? 3910.0 angstrom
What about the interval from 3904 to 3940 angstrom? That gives 3914.0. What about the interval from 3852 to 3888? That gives 3866.0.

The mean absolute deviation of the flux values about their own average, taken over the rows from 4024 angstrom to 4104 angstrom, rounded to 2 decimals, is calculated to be 0.60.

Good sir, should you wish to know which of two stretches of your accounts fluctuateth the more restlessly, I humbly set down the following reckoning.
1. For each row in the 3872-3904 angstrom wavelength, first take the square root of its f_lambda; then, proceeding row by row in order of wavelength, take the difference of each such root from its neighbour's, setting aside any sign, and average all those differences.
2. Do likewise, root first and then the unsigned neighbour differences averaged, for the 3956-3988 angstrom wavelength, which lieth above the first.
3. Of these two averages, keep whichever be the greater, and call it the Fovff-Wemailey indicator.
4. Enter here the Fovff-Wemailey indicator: 0.34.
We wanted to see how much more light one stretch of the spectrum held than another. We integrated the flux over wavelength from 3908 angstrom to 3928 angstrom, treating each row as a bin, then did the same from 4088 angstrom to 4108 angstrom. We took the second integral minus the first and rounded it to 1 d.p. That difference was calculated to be 41.0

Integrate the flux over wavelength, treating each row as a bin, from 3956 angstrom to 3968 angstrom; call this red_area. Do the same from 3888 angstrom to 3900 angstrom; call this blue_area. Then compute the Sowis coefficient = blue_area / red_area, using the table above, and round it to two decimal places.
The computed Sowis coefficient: 1.32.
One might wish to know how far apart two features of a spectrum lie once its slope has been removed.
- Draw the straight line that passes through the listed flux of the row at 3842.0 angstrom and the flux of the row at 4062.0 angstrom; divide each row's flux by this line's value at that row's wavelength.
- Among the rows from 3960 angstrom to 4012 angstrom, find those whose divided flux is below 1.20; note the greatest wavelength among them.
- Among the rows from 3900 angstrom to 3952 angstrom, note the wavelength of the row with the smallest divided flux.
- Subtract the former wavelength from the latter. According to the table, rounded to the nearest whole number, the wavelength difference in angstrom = -72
